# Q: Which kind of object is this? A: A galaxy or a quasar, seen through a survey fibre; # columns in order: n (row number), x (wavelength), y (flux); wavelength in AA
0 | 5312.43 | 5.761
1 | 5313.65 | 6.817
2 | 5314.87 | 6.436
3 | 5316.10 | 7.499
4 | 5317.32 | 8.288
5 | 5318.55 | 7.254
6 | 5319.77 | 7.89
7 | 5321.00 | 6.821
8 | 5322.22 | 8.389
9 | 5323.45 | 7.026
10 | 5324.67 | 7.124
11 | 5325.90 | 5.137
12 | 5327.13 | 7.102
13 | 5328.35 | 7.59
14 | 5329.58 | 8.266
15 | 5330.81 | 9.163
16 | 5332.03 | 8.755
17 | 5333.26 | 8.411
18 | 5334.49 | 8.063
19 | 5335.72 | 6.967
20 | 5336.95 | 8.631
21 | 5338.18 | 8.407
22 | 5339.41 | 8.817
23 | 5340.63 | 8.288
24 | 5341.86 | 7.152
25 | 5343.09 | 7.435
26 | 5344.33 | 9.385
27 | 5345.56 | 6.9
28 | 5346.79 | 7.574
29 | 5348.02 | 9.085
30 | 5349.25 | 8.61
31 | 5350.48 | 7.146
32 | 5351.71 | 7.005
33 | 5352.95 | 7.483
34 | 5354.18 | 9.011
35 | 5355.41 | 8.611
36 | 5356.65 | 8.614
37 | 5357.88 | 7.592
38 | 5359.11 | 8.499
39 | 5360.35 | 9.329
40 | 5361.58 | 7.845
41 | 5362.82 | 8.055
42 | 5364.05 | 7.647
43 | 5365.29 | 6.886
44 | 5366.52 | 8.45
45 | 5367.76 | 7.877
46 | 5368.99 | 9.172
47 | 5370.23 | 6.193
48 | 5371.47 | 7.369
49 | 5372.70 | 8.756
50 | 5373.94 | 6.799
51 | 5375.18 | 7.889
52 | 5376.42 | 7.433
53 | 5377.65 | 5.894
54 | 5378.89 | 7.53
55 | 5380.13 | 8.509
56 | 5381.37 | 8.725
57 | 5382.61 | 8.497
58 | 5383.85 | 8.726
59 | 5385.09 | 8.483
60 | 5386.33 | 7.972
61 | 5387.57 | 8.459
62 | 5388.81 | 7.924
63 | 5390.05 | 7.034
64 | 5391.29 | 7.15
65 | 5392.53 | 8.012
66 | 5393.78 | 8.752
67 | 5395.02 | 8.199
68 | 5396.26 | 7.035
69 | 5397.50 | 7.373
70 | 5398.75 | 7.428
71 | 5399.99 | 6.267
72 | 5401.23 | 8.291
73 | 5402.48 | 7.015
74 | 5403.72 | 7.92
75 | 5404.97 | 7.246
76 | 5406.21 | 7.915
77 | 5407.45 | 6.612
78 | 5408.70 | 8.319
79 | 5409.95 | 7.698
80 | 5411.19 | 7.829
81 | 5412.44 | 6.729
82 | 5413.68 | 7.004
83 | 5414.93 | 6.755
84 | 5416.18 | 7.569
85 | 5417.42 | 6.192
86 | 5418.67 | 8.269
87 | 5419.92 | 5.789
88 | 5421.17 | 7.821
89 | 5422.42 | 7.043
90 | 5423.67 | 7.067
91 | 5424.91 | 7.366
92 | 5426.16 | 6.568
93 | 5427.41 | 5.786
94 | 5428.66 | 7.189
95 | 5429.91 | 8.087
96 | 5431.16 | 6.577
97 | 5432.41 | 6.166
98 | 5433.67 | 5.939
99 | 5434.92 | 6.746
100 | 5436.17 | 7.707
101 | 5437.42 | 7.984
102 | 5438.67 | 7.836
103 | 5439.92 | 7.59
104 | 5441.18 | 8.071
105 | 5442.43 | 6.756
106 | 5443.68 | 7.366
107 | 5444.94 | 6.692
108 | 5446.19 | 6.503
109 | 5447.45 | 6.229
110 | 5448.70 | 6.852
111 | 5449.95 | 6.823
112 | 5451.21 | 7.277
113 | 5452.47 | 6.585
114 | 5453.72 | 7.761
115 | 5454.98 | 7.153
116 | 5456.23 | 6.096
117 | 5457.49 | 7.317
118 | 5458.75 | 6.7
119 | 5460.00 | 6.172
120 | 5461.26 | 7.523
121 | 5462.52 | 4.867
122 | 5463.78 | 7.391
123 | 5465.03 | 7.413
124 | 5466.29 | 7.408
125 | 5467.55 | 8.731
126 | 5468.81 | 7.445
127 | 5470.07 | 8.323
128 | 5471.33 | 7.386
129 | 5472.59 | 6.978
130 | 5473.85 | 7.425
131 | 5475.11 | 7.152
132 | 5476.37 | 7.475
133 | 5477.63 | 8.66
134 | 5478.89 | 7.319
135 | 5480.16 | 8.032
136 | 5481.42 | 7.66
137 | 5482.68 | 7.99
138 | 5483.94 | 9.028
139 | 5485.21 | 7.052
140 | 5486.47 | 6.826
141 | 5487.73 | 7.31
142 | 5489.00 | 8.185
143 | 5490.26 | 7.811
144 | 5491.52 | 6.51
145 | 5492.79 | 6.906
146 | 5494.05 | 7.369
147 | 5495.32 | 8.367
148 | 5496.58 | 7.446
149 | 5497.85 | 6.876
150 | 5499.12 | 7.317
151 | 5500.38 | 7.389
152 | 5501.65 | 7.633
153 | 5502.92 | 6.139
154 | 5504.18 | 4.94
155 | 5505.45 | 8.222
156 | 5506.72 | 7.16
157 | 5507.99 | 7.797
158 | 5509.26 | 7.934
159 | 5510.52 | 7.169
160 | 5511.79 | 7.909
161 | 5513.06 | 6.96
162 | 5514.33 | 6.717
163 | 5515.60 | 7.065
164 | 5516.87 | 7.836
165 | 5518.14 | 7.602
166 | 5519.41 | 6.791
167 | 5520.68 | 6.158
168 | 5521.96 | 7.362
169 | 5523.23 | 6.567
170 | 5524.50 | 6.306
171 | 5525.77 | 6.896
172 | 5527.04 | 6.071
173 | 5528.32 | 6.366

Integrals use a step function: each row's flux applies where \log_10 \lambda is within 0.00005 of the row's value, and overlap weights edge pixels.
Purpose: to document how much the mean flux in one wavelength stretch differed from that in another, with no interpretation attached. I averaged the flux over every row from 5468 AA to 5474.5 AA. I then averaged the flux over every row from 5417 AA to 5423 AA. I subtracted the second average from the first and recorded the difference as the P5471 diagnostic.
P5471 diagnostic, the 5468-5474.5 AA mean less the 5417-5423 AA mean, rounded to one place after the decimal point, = 0.5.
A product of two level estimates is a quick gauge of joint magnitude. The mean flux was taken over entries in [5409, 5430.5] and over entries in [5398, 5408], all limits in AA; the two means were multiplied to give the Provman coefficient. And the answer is 52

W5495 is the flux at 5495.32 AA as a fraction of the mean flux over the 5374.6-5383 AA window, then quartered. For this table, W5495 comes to 0.27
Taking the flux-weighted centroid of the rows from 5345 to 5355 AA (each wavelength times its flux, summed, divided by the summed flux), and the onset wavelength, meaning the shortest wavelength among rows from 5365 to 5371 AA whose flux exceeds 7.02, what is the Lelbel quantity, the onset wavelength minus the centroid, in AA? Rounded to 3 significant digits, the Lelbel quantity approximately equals 16.6 AA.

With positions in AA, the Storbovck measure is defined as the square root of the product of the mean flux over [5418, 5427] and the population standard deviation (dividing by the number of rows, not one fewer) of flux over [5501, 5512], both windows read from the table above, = 2.7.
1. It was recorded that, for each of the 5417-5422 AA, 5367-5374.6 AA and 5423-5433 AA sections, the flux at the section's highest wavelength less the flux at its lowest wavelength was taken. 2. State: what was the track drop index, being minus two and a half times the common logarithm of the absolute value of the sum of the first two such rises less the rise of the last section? -0.40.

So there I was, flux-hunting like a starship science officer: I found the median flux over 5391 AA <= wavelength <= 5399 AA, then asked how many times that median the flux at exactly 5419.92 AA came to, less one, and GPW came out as -0.22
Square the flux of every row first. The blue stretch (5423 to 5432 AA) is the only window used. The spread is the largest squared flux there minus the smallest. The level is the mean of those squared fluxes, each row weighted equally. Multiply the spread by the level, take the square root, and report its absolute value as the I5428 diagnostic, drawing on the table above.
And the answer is 39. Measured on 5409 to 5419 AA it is 40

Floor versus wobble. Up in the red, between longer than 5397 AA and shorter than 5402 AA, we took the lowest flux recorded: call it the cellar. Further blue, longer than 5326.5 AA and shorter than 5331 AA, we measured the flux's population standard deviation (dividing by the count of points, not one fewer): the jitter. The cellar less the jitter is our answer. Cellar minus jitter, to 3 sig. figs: 5.49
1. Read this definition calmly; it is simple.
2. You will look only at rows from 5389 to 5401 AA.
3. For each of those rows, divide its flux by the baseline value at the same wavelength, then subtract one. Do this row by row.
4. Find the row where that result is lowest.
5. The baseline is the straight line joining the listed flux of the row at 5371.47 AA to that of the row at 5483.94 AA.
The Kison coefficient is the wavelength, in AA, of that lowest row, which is 5399.99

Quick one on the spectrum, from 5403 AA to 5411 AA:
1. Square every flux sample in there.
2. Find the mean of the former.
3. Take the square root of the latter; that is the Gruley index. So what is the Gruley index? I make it 7.64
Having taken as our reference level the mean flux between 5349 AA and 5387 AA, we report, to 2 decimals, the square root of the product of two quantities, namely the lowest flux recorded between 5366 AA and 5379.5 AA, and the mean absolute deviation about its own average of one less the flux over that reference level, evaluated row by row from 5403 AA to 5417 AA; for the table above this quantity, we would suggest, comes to 0.61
